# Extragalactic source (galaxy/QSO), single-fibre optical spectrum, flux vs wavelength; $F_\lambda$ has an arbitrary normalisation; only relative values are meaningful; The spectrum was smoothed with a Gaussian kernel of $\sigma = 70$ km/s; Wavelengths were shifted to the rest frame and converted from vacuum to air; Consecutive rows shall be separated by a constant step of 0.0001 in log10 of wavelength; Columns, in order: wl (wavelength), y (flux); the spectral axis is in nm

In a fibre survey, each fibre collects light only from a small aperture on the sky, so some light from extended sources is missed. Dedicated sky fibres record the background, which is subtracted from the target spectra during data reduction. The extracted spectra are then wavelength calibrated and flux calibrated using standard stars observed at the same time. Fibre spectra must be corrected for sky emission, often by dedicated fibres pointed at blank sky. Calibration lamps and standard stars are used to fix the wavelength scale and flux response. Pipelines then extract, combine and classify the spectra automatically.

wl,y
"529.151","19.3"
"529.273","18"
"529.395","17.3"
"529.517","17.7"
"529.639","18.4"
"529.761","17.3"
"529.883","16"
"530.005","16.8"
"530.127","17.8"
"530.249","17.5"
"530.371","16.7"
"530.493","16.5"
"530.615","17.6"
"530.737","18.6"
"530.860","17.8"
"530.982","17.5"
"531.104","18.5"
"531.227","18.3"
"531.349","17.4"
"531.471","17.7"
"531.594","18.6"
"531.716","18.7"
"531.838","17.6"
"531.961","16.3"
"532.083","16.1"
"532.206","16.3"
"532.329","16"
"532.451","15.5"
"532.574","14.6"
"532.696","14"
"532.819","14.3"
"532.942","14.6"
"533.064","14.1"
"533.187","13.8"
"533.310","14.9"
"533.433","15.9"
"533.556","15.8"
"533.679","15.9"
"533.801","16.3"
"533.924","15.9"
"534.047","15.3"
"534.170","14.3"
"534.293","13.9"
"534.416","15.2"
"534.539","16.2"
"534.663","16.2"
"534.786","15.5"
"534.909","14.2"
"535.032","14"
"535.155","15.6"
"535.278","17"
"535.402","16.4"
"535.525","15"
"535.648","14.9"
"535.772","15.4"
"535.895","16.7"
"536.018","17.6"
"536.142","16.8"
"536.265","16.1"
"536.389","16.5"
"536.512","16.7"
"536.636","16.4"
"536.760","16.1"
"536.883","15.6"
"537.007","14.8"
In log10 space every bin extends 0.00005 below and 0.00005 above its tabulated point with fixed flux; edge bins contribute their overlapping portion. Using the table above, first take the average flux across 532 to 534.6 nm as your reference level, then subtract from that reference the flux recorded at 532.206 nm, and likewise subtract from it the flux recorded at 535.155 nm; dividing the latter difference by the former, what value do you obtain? 0.4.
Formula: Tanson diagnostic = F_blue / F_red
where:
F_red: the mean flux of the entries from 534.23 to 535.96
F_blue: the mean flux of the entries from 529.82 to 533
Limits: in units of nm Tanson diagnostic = 1.09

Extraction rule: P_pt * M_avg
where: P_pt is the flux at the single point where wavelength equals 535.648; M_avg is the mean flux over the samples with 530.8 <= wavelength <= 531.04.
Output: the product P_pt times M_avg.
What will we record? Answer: 263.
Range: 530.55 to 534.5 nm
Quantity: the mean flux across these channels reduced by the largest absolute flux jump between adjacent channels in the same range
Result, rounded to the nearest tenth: 14.9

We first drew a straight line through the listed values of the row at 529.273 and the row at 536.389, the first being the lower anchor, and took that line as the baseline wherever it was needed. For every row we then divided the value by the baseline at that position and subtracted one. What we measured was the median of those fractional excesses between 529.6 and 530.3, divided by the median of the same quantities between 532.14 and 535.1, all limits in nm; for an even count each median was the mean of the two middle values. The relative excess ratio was 0.2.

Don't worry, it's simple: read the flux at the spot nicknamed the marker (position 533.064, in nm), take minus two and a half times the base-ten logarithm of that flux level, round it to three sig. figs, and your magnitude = -2.87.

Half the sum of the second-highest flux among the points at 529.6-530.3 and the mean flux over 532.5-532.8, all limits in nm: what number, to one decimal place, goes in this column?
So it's 16.1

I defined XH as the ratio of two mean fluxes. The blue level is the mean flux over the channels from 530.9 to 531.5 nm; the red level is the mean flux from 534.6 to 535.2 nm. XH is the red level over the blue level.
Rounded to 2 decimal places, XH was 0.84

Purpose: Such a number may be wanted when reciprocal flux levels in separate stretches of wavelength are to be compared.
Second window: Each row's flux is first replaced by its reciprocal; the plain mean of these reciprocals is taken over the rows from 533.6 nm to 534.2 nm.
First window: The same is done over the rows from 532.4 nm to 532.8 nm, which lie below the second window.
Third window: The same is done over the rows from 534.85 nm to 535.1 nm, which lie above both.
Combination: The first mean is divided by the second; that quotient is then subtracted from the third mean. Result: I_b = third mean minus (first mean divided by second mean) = -0.99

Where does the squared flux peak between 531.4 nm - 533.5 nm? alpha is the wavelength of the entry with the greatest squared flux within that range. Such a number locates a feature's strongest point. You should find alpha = 531.716 nm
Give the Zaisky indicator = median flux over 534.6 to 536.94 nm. 16.1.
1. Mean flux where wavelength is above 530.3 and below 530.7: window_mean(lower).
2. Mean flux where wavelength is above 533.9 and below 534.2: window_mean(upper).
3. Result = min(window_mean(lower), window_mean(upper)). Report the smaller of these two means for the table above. 15.2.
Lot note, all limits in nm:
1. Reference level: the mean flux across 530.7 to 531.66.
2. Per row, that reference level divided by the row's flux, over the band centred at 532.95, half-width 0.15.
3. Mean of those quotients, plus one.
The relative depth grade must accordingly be 2.26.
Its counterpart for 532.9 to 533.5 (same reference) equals 2.23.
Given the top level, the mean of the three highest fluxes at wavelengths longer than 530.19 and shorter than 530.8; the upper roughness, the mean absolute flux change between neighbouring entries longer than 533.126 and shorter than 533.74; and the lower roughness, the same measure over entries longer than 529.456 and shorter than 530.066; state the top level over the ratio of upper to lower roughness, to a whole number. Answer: 30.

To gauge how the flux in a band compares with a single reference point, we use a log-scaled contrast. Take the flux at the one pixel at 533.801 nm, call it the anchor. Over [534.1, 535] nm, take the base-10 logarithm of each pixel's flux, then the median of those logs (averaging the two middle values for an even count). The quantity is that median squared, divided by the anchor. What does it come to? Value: 0.086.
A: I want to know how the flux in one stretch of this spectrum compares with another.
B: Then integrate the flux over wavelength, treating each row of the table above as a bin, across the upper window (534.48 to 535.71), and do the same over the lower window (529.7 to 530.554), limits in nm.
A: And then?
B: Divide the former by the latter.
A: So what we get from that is 1.32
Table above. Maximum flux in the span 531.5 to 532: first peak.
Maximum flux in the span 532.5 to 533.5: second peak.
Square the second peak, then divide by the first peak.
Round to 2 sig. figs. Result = 14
